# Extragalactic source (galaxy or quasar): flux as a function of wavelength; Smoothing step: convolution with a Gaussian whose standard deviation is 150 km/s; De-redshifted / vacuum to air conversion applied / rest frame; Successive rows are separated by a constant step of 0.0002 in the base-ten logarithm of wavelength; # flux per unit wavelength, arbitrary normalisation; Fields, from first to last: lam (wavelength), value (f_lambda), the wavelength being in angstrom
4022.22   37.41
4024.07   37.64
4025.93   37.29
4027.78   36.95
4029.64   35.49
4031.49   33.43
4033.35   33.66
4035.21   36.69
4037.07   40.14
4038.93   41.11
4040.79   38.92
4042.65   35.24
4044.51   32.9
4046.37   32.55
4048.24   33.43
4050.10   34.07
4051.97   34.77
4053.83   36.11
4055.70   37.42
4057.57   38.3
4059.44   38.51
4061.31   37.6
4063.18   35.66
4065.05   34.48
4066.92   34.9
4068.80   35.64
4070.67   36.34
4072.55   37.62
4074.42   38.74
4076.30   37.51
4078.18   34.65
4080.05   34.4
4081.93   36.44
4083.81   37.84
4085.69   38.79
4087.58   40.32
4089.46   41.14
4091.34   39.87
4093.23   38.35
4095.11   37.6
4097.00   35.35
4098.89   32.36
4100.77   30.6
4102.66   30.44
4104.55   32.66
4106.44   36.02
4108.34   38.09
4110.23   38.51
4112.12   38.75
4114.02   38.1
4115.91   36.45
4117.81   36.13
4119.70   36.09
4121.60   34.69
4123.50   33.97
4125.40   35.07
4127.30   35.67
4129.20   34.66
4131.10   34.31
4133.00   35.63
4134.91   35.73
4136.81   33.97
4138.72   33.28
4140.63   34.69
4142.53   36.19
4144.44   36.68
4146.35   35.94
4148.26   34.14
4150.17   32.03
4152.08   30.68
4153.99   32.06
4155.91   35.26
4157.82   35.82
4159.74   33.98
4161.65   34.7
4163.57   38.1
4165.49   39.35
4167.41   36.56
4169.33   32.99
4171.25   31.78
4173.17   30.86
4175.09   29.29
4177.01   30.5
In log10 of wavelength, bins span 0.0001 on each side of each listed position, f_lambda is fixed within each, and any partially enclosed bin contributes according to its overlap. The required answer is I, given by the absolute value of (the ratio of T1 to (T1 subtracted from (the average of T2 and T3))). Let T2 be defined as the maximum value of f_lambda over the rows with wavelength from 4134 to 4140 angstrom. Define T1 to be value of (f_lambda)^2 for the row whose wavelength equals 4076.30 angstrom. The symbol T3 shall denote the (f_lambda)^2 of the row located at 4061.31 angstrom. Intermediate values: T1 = 1407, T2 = 35.73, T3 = 1414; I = 2.06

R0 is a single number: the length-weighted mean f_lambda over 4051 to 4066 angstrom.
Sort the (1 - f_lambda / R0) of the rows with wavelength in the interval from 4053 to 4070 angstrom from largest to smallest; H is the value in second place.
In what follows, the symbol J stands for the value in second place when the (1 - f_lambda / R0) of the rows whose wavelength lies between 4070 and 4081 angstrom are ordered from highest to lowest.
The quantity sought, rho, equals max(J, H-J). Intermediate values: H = 0.05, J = 0.05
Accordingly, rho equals 0.05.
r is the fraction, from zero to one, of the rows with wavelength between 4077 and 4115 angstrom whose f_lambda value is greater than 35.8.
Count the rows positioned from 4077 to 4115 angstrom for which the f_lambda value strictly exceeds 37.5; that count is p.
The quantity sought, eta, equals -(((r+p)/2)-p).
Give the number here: 5.2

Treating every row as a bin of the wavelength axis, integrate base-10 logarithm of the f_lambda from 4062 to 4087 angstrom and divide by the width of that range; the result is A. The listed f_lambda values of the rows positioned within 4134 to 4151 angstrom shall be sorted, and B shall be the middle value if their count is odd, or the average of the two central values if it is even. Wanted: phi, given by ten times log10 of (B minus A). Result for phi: 15.2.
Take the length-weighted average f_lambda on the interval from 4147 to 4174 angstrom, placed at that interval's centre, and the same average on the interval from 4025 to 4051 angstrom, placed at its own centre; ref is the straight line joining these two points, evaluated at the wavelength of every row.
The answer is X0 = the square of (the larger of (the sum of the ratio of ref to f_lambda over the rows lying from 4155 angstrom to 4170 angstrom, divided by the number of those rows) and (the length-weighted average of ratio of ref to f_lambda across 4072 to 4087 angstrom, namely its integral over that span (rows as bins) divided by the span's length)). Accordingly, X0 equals 0.91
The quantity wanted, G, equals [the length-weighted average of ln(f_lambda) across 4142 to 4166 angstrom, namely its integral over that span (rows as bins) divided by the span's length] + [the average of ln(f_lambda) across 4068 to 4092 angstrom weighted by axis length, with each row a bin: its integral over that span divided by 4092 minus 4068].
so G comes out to 7.18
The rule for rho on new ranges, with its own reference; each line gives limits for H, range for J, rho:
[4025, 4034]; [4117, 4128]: 0.05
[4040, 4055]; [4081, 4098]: 0.10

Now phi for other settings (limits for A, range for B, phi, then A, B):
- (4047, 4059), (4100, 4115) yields 15.5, 1.55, 37.1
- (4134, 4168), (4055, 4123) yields 15.5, 1.54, 36.9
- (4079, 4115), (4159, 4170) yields 15.3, 1.56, 35.6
